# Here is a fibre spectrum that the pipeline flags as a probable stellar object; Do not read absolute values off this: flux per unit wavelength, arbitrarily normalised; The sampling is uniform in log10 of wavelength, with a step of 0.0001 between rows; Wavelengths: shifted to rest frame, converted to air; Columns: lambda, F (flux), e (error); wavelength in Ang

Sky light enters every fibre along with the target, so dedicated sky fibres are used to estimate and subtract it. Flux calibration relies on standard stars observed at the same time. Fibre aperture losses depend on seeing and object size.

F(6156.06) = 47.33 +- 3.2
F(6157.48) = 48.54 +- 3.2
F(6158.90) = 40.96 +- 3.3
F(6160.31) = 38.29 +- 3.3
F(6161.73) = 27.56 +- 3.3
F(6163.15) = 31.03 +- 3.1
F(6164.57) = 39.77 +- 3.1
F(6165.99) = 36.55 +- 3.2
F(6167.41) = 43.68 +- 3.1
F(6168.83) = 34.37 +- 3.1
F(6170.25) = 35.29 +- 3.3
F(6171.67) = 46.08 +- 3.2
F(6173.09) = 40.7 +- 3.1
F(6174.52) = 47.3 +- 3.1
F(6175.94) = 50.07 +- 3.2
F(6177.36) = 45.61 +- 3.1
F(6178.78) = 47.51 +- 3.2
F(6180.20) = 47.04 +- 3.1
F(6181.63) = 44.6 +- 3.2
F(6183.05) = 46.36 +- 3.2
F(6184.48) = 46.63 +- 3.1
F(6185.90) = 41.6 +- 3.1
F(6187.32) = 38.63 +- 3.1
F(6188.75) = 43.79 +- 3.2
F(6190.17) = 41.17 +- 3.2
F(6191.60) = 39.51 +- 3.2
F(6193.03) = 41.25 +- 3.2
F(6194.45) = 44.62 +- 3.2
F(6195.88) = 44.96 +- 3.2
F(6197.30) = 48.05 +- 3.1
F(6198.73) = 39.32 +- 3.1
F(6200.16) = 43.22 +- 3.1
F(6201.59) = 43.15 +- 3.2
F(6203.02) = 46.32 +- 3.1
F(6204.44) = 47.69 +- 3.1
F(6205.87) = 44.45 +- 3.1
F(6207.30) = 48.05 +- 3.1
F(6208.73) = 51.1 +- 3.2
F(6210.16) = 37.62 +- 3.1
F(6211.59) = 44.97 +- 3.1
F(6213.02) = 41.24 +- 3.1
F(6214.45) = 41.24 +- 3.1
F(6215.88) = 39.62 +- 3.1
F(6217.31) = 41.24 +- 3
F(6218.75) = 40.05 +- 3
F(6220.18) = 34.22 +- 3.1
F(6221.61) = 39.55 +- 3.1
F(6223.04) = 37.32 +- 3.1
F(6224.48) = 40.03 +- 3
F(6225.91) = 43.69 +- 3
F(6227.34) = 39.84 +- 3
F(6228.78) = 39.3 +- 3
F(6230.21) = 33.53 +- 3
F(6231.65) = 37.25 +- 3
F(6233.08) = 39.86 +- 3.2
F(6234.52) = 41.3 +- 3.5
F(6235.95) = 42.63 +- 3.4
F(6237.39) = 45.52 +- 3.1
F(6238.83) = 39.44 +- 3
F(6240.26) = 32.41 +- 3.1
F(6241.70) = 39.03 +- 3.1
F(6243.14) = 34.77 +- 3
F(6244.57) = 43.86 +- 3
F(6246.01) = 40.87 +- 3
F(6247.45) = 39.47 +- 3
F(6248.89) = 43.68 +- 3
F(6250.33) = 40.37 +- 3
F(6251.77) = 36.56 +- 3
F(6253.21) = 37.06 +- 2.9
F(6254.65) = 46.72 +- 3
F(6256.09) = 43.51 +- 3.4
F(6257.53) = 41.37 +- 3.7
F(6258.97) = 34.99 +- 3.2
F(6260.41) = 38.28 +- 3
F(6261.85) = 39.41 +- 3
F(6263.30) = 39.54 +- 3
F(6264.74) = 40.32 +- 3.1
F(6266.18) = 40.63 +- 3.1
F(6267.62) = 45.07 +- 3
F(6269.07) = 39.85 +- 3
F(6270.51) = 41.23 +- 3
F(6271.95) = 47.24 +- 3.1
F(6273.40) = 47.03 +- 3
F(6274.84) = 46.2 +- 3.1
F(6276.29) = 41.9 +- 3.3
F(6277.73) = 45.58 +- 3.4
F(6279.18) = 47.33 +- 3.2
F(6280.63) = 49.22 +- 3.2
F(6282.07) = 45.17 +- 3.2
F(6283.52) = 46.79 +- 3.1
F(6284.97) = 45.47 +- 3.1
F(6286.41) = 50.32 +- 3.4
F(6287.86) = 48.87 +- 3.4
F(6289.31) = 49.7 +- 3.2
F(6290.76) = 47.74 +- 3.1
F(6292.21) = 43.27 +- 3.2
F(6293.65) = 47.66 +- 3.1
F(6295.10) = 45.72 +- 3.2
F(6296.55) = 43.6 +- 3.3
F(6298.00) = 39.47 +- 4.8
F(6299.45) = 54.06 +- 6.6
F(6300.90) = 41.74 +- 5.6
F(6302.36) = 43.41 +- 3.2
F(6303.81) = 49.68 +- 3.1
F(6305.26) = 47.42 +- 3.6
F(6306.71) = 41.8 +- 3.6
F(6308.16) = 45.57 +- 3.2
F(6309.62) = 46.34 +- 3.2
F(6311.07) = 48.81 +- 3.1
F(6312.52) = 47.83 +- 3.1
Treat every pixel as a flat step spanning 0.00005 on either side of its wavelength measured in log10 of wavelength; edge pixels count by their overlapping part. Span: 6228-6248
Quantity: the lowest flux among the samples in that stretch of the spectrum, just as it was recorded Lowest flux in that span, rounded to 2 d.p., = 32.41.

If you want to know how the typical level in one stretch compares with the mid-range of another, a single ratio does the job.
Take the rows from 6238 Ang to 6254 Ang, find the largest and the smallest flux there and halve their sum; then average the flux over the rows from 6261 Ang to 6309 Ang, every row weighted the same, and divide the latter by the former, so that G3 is 1.18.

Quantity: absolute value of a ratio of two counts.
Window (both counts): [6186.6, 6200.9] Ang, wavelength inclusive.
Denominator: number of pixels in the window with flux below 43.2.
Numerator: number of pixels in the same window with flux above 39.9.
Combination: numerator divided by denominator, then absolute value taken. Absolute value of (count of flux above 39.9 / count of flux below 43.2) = 1.4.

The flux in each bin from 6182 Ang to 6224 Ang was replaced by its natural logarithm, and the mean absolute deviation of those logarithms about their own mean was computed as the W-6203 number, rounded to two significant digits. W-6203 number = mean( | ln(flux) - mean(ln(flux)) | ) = 0.075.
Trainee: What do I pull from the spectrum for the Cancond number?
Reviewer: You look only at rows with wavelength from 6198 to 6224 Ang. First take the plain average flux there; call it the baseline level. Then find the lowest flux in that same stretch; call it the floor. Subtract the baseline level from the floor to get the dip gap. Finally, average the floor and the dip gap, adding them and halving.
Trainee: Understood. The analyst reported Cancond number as 13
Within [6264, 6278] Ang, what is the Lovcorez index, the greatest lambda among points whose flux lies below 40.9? 6269.07 Ang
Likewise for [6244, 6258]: 6253.21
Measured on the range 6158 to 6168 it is 6165.99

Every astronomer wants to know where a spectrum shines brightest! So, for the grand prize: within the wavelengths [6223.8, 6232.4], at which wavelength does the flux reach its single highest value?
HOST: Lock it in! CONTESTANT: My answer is 6225.91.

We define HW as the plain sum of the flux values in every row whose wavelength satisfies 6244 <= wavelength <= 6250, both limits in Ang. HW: 167.9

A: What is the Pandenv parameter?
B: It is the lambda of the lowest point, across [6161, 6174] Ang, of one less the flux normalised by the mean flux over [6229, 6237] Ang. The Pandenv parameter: 6171.67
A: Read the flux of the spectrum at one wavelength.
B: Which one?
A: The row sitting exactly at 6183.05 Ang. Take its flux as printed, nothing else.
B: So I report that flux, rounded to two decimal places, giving 46.36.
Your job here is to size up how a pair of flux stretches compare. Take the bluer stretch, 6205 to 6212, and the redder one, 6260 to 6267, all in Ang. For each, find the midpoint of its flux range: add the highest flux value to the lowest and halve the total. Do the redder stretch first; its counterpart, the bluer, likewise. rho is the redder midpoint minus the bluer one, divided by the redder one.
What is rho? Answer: -0.124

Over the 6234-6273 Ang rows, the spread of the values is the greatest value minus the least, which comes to 14.8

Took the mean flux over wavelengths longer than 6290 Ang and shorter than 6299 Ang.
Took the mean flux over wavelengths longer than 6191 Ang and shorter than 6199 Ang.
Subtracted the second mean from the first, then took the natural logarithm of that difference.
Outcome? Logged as 0.5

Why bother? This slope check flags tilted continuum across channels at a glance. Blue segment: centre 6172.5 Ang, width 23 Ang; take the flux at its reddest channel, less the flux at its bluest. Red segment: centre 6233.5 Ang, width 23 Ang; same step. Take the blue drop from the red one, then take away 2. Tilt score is -14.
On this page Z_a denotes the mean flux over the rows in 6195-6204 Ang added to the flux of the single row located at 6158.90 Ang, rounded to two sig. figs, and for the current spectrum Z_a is 85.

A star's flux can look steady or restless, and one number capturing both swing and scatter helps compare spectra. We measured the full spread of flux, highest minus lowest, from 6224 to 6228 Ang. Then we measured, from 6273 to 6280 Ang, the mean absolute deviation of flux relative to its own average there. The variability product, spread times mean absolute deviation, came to 5.8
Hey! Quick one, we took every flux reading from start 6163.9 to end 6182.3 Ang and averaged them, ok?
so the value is 43.0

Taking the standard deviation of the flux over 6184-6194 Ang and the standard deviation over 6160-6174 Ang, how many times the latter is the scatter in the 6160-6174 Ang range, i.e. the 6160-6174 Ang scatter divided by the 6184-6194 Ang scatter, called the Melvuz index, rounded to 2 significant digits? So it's 2.1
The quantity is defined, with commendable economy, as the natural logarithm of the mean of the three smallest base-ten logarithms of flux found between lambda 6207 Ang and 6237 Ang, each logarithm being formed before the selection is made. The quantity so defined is 0.434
